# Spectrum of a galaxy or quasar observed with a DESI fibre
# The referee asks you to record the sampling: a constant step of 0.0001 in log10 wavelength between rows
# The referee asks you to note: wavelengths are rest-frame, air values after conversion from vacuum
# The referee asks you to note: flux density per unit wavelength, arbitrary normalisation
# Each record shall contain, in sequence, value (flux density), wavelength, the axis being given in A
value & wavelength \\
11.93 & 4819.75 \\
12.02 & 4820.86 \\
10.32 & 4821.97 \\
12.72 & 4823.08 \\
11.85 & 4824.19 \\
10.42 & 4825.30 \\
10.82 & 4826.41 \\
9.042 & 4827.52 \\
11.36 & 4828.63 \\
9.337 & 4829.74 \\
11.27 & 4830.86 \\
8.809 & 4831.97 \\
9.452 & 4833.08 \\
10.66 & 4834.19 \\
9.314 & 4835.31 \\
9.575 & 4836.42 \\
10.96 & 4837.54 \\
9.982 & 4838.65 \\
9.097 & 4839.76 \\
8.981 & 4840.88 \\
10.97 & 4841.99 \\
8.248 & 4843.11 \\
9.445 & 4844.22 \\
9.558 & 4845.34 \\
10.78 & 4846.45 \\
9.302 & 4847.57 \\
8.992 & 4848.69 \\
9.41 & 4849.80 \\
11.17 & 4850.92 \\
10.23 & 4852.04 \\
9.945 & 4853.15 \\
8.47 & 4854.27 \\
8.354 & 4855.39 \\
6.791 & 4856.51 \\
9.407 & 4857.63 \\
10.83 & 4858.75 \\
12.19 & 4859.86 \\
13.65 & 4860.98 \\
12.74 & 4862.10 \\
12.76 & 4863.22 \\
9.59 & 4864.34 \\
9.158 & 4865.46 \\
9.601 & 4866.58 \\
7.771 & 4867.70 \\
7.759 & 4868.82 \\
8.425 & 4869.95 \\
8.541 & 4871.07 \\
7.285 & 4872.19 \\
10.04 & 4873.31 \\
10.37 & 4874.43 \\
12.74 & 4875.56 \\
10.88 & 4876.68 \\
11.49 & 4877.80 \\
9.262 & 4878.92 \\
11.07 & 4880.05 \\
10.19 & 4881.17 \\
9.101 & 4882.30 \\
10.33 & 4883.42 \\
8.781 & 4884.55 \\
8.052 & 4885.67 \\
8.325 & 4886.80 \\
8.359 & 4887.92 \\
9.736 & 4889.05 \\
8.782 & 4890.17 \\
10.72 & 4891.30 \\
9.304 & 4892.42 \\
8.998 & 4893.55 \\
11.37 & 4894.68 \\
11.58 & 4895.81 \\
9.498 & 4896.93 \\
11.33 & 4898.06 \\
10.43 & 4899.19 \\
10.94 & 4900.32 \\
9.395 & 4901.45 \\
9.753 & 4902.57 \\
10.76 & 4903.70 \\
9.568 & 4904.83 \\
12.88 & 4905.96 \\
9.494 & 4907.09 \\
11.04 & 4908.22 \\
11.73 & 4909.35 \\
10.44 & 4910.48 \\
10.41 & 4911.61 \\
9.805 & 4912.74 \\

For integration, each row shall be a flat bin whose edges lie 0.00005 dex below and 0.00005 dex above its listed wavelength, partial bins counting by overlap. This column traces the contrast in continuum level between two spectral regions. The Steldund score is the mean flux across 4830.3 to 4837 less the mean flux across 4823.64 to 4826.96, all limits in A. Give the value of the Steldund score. -1.2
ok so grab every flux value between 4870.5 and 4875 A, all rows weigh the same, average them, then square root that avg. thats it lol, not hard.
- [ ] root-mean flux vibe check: 3.01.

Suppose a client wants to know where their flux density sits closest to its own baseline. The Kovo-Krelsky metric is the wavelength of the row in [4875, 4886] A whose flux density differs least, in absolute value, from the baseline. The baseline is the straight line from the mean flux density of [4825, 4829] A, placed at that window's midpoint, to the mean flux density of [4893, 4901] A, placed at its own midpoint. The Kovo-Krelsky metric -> 4883.42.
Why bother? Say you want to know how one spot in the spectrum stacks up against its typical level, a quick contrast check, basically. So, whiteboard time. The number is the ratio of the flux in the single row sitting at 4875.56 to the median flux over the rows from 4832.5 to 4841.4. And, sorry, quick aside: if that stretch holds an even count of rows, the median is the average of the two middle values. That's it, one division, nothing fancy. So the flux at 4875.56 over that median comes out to 1.3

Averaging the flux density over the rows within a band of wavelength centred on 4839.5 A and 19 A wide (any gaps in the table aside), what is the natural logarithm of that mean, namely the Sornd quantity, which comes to 2.28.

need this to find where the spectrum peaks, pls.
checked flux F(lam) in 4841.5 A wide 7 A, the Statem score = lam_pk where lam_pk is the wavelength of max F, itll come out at 4841.99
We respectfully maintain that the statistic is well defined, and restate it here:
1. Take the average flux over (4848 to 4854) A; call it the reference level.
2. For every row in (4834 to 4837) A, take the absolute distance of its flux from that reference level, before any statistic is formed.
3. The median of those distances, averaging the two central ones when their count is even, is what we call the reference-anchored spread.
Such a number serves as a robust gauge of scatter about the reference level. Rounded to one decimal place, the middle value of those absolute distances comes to 0.6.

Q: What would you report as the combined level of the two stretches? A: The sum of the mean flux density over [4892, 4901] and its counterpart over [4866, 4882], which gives 20.1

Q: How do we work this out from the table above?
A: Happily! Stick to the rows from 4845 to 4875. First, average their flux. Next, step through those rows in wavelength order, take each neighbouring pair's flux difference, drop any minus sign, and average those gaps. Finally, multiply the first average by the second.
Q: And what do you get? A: 10.6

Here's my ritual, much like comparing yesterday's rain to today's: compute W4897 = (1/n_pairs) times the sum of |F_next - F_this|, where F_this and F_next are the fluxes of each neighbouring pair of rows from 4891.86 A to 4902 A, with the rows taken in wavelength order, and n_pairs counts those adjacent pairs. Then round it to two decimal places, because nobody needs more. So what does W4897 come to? 1.22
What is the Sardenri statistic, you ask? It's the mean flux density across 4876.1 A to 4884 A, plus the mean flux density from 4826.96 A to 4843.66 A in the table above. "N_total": 20.14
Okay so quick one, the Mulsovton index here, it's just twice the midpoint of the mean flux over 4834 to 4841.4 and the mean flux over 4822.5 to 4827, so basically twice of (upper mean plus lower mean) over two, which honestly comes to 21.2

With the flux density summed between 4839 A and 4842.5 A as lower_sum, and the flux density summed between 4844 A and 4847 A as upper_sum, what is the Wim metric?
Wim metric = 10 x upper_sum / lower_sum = 10.3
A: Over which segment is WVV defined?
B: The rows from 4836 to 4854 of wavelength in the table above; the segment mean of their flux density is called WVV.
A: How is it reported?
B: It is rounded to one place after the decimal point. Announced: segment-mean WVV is 9.8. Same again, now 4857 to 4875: 10.0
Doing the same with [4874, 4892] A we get 9.9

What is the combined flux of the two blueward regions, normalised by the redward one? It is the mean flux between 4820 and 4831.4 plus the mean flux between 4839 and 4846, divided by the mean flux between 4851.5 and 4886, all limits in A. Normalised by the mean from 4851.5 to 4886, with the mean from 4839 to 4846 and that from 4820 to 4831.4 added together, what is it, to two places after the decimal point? 2.06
